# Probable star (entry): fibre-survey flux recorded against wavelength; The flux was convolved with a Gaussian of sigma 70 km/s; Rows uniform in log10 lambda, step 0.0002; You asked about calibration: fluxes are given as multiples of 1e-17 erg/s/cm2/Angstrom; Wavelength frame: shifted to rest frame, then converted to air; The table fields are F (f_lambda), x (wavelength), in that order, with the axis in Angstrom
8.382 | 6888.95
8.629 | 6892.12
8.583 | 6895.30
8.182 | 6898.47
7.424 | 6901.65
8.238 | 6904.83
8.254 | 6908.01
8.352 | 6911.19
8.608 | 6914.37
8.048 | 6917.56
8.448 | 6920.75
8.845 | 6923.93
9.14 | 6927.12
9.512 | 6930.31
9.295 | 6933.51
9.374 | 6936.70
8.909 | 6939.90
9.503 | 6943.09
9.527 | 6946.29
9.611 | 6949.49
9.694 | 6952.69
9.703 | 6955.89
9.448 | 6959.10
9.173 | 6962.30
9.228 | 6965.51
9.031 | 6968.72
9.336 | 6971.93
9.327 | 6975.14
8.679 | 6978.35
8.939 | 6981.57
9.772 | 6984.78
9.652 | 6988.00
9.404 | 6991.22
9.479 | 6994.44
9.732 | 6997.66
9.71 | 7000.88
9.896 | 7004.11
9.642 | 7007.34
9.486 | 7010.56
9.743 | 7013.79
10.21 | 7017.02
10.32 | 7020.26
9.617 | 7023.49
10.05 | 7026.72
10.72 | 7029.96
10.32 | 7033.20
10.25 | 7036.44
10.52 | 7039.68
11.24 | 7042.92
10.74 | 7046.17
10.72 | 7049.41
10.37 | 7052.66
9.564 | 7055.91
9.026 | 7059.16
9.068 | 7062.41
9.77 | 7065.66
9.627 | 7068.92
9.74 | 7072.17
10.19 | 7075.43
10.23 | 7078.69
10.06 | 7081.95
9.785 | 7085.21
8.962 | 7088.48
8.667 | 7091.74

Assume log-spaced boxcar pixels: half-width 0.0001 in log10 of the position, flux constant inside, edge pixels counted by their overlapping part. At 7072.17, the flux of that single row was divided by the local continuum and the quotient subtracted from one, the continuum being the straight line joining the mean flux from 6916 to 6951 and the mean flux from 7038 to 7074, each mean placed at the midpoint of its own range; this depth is 0.04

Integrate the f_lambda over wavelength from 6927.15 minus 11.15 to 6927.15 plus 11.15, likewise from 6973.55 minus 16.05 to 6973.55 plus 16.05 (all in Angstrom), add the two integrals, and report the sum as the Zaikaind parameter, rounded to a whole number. 497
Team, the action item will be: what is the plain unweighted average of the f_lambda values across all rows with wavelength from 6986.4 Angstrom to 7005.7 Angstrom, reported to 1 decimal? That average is 9.6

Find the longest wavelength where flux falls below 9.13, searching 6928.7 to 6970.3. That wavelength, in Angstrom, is 6968.72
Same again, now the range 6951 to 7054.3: 6981.57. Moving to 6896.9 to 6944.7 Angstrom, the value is 6939.90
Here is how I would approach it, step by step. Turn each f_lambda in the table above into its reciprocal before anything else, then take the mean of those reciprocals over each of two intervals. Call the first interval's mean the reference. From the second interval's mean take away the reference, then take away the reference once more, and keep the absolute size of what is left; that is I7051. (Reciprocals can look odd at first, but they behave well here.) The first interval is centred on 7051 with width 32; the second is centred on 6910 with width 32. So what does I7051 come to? 0.078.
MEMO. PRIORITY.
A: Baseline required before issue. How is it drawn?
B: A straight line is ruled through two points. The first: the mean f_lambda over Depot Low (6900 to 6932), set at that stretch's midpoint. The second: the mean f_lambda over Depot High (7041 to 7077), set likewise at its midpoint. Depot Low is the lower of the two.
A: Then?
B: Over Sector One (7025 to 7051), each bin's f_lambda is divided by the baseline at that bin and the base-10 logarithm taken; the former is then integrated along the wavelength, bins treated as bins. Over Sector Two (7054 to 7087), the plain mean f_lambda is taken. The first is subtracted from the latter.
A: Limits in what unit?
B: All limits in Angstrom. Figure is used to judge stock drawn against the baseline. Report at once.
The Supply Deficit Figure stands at 8.8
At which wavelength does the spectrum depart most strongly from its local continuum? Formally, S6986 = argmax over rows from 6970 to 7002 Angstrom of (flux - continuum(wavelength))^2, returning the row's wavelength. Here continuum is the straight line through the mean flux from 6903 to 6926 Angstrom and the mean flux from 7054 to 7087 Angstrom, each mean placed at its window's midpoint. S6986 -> 6984.78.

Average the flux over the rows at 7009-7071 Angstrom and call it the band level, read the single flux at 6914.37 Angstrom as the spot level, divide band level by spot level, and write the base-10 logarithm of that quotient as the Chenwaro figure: 0.068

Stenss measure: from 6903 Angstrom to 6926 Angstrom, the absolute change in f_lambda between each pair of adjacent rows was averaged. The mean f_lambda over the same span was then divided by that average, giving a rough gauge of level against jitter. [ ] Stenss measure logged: 29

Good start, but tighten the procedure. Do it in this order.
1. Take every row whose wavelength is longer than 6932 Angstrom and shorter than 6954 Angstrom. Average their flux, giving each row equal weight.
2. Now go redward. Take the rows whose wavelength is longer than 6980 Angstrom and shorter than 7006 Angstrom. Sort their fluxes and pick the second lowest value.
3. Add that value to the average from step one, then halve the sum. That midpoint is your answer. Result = 9.41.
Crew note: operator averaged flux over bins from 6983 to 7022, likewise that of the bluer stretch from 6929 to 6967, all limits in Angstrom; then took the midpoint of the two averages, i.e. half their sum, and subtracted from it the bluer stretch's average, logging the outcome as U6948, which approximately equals 0.17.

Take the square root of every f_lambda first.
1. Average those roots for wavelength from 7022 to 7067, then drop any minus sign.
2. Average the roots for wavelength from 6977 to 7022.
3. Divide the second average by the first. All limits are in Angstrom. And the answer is 0.974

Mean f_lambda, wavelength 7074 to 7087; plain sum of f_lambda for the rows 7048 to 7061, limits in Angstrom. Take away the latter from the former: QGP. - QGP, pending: -29.6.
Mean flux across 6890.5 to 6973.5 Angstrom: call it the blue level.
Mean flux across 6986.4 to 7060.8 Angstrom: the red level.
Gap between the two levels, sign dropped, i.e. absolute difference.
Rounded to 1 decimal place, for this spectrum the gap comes 1.1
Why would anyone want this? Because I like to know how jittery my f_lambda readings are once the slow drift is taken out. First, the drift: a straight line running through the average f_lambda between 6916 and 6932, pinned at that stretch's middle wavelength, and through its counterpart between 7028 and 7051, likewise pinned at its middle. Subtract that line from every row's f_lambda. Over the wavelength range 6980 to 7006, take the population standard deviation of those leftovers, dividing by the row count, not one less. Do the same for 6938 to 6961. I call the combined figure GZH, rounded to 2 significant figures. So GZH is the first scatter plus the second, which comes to 0.43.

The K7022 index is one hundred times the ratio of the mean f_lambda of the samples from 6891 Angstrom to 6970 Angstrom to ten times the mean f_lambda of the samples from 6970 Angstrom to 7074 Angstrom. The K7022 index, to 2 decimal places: 9.06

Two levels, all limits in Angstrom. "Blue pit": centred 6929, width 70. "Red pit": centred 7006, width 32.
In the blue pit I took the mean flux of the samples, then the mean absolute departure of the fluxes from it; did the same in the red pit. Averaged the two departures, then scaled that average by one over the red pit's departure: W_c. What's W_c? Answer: 1.71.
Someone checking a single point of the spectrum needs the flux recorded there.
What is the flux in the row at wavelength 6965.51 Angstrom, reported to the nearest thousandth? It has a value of 9.228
